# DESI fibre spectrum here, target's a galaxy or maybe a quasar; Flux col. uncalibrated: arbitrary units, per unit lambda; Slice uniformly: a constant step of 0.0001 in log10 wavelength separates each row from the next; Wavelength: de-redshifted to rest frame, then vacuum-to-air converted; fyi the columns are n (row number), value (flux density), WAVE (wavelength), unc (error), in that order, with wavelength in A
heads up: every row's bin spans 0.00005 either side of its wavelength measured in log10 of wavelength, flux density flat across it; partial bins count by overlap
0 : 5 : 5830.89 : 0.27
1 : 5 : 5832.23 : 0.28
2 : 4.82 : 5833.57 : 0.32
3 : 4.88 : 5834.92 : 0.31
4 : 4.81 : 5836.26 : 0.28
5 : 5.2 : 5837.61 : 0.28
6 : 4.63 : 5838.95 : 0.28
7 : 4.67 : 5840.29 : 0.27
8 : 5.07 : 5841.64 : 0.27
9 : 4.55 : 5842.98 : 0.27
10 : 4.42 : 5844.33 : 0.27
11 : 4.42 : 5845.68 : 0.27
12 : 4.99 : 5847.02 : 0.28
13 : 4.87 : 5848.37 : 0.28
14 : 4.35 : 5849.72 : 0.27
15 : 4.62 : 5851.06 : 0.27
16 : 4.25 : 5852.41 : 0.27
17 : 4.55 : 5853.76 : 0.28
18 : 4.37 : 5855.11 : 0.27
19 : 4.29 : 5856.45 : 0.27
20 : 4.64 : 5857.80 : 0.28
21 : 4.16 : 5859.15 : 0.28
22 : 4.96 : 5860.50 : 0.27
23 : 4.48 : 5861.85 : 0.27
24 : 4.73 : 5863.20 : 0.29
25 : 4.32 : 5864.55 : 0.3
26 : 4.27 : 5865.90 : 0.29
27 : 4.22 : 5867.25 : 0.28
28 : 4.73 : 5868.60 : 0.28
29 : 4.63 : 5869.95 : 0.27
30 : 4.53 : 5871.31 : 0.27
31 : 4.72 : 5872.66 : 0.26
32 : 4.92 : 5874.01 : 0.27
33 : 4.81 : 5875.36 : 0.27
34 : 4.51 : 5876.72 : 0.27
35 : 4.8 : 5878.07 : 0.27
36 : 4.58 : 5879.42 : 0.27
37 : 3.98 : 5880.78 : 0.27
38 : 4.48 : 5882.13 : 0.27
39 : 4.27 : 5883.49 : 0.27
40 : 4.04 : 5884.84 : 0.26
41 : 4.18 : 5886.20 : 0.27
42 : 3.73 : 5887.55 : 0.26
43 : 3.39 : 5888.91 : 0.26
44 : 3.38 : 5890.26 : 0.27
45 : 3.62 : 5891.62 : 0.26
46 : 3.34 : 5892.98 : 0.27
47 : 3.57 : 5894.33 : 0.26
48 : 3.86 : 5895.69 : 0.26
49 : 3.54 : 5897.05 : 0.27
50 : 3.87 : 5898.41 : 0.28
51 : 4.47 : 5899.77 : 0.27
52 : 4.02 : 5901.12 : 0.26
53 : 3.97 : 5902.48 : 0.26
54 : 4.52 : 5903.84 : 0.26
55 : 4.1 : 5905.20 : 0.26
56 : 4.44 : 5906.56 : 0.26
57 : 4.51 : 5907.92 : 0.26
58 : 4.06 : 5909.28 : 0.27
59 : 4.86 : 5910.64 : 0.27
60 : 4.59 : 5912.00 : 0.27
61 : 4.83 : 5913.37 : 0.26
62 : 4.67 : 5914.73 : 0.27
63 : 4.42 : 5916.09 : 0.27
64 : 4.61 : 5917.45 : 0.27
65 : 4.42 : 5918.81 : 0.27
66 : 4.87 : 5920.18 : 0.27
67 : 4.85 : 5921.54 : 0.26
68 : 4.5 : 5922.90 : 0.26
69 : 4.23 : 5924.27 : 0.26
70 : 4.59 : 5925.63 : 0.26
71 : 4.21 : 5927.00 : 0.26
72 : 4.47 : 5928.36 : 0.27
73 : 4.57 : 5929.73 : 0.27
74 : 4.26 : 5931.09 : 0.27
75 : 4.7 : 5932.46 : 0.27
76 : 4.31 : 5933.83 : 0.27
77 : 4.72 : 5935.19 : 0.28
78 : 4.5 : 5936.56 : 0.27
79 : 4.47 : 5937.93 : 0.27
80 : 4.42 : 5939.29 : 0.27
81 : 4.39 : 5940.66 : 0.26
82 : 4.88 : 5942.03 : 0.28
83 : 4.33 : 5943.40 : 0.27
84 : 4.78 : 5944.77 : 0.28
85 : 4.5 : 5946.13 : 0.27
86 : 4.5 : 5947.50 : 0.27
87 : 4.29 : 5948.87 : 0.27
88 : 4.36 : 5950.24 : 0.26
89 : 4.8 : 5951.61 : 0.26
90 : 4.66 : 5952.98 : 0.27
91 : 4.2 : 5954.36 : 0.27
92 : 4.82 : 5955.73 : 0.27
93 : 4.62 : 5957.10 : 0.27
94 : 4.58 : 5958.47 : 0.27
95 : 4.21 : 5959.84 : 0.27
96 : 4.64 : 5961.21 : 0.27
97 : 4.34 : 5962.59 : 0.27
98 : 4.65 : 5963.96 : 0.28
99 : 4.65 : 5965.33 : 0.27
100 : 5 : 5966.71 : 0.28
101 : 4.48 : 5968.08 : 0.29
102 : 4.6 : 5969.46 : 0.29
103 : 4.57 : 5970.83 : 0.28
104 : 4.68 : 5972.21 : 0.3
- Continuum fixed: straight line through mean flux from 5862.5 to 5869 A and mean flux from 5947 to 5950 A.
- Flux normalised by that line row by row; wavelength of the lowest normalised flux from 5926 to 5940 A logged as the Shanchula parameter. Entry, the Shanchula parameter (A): 5927.00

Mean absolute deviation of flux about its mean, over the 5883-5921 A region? 0.399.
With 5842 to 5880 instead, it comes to 0.194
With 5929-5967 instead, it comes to 0.178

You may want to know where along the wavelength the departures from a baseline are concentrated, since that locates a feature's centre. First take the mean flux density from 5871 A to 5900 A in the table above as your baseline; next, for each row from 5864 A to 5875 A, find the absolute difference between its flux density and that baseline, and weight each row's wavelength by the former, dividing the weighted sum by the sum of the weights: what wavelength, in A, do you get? 5870.7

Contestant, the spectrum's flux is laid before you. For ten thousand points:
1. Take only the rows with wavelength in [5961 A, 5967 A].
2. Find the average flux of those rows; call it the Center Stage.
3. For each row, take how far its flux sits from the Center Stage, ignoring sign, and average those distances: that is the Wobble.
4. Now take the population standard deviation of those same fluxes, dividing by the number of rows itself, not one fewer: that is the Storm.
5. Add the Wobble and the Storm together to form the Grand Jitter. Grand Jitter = 0.35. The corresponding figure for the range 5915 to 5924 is 0.35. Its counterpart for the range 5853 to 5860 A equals 0.33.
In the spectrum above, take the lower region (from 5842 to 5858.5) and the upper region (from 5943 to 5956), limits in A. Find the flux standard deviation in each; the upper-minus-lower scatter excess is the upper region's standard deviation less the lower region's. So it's 0.00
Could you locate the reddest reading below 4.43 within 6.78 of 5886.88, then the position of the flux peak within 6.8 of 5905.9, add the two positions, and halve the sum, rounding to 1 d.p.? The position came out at 5901.8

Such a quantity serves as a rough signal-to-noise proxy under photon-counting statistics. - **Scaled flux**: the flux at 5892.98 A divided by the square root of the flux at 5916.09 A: 1.6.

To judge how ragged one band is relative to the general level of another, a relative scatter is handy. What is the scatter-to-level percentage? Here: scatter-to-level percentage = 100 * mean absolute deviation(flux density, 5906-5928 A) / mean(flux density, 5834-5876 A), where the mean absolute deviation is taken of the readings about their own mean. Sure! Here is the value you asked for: 4.2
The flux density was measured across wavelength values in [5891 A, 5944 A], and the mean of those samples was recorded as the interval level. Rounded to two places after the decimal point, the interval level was 4.35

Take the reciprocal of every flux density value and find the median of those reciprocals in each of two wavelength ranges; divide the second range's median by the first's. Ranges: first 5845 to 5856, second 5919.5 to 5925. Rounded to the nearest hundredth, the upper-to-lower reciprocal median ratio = 0.96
